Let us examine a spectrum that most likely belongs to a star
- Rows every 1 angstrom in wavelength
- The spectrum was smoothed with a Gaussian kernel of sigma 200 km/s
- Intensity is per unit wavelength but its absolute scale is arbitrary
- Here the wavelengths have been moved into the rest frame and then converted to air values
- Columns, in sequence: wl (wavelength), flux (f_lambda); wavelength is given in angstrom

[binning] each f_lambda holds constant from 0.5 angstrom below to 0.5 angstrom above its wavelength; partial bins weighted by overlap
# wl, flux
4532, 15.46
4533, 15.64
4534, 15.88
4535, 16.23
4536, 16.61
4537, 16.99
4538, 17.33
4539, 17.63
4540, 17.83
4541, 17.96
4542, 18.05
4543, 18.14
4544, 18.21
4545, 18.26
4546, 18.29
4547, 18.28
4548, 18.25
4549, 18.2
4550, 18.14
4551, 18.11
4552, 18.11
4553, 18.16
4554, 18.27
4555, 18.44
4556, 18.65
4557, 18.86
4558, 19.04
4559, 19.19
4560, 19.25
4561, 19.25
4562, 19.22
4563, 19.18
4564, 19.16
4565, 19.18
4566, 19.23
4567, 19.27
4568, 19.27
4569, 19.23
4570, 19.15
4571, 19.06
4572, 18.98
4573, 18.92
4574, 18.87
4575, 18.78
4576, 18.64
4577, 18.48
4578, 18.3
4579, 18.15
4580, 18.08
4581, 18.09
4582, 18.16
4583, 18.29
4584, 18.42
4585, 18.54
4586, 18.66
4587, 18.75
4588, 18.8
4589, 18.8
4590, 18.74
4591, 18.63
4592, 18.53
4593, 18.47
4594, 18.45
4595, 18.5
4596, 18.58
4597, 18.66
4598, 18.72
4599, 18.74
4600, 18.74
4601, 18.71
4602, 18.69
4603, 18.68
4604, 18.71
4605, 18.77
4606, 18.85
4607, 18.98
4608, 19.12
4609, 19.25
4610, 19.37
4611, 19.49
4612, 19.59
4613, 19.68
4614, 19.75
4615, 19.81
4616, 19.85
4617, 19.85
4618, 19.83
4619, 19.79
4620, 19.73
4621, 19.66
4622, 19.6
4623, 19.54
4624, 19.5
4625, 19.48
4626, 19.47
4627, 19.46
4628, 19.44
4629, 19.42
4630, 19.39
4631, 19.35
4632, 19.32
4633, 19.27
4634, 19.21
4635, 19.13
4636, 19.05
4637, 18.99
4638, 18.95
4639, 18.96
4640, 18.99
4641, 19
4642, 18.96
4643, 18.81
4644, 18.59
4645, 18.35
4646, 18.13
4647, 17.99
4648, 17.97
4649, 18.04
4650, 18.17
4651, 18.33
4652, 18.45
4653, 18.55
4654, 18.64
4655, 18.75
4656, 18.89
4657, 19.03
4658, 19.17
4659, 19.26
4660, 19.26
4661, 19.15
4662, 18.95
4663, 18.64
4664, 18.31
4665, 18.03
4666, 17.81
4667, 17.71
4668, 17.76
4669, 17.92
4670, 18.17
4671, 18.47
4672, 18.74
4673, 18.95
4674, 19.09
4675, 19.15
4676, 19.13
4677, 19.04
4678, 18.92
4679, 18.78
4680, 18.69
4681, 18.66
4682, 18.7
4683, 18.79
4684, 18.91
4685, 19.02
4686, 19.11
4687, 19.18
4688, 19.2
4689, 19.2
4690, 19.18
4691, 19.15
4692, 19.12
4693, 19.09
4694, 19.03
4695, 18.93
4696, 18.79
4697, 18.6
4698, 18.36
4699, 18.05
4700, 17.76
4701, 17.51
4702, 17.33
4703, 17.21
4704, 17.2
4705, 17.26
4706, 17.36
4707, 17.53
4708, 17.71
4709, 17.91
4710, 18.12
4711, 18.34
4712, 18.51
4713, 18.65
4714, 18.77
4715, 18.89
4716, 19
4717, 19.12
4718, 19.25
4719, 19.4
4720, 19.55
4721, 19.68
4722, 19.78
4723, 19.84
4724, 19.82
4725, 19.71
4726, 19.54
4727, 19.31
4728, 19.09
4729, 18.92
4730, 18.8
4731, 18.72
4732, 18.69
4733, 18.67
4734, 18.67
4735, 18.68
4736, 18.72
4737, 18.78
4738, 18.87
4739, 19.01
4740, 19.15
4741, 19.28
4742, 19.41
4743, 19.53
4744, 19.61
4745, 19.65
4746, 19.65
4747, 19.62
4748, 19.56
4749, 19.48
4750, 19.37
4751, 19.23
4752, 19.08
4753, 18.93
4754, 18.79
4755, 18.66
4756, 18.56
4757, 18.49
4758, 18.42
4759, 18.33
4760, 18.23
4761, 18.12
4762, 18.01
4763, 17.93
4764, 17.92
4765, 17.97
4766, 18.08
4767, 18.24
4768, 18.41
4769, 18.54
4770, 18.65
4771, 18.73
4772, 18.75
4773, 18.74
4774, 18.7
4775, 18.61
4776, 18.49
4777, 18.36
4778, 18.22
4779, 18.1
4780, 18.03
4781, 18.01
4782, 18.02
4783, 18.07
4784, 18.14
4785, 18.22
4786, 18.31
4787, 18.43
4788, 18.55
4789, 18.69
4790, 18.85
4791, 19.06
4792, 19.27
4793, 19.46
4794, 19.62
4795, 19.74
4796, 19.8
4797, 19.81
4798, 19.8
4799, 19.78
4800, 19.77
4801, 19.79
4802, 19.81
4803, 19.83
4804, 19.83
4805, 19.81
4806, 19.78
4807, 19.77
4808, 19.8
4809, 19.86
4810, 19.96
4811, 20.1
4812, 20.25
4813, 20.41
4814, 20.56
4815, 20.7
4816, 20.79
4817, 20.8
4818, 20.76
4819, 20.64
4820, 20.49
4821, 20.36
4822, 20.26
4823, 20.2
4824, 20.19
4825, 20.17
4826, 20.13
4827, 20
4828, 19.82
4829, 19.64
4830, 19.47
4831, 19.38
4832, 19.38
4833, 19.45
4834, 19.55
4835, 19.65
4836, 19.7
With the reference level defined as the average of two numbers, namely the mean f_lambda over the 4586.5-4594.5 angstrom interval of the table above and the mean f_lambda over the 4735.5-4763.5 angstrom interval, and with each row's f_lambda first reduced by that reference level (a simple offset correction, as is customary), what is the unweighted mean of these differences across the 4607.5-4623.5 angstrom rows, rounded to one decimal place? 0.8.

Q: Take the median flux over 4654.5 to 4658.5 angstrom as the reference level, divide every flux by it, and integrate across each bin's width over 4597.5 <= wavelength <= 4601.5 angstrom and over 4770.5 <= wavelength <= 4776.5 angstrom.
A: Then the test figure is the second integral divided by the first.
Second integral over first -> 1.5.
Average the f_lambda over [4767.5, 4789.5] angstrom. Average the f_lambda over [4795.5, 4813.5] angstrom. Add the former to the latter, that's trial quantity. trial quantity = 38.3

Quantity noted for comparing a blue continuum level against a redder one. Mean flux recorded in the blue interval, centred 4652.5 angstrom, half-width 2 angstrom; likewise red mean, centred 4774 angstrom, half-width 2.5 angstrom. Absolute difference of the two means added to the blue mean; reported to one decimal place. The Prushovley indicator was 18.7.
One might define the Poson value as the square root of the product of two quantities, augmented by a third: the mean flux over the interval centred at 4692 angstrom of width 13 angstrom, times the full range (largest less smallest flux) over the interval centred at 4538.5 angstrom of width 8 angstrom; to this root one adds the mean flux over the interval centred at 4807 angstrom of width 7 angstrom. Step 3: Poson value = 26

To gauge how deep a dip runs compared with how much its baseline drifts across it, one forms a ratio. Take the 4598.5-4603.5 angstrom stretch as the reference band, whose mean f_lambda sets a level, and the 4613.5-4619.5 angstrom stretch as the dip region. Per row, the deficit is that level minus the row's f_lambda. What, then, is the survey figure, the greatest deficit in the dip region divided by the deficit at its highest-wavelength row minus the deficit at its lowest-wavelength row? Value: 26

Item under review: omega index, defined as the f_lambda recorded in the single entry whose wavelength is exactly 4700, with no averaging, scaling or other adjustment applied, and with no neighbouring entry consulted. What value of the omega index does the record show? 17.76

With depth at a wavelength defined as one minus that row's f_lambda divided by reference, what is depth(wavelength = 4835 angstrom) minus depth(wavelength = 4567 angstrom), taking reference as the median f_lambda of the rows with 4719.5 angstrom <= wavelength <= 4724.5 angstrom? -0.02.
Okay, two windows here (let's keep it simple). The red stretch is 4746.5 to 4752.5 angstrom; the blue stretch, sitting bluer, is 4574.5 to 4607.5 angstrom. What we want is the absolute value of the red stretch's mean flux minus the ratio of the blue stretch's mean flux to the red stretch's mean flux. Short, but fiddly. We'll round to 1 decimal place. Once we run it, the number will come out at 18.4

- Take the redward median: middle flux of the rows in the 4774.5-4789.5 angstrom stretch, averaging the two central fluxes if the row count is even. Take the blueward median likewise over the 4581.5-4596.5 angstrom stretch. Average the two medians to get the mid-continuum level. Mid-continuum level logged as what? 18.38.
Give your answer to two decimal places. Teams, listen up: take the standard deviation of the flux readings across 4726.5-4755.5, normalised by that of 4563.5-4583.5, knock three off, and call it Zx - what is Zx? -2.20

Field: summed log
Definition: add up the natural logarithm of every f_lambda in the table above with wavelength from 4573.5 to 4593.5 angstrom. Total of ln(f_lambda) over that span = 58.4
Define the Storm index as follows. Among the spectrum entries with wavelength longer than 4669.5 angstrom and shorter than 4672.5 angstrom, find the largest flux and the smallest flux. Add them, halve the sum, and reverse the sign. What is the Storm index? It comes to -18.5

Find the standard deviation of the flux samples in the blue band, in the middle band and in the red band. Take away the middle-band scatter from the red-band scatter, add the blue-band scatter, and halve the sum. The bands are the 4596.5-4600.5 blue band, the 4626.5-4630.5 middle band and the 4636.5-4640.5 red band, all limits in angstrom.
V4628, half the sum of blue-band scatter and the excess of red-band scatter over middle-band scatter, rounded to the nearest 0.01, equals 0.01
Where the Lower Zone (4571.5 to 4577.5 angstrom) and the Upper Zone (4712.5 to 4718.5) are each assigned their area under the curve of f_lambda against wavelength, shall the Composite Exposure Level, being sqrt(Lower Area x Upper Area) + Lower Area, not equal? 226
